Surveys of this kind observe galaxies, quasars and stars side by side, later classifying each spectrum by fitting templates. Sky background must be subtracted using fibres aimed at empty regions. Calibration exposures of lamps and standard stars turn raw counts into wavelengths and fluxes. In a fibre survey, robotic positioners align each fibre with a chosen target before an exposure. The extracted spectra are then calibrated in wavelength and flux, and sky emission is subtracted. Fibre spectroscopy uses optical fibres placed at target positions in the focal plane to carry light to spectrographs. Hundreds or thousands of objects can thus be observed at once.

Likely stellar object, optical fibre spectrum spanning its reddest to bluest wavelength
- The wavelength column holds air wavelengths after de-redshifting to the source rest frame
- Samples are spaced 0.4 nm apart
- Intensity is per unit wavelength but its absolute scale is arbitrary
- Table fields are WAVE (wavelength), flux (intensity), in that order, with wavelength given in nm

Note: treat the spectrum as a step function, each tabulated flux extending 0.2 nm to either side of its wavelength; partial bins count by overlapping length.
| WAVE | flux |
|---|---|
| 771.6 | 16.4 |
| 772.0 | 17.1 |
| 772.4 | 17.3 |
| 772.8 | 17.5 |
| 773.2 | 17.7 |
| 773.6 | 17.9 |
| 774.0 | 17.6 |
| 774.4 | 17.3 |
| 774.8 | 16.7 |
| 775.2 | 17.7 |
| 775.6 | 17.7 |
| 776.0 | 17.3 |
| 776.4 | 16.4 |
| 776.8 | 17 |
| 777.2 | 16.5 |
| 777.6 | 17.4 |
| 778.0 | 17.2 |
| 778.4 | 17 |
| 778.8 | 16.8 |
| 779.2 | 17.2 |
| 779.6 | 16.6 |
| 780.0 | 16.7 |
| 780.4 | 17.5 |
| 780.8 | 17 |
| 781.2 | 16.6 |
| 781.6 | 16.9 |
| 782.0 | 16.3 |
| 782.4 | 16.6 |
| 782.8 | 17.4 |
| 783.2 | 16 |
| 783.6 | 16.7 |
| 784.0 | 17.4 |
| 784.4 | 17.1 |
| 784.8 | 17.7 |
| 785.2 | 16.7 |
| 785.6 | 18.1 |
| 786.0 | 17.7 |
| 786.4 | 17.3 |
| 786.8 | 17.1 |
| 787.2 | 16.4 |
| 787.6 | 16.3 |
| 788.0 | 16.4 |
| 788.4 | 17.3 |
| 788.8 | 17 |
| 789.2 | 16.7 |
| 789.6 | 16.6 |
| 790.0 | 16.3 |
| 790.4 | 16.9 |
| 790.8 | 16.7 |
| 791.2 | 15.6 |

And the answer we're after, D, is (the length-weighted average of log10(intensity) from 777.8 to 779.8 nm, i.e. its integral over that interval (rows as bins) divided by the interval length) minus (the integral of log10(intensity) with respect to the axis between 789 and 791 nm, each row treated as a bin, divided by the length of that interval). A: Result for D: 0.008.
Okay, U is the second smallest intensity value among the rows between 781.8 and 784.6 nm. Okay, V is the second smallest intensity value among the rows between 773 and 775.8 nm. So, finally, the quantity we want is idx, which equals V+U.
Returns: 33.6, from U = 16.3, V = 17.3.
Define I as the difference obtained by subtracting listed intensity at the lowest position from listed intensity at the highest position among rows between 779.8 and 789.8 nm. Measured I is -0.1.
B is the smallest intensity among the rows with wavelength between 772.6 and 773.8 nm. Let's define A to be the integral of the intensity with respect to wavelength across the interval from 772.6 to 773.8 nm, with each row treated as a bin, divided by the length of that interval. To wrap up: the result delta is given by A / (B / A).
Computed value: 17.9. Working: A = 17.7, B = 17.5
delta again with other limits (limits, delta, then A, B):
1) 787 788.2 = 16.4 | 16.4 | 16.3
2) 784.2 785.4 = 17.6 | 17.2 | 16.7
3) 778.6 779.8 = 17.1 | 16.9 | 16.6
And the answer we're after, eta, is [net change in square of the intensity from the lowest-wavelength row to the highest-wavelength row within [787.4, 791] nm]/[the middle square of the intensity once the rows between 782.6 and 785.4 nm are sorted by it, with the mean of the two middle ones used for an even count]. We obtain 0.05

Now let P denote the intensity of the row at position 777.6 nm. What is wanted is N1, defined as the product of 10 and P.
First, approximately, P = 17.4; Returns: 174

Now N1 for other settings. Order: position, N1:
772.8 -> 175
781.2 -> 166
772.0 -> 171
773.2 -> 177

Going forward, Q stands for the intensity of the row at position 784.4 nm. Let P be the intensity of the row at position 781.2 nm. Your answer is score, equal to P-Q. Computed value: -0.5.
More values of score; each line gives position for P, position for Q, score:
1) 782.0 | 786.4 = -1.0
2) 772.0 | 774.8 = 0.4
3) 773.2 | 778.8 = 0.9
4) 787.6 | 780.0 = -0.4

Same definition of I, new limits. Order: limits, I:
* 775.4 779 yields -0.9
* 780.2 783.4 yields -1.5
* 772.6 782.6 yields -0.9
